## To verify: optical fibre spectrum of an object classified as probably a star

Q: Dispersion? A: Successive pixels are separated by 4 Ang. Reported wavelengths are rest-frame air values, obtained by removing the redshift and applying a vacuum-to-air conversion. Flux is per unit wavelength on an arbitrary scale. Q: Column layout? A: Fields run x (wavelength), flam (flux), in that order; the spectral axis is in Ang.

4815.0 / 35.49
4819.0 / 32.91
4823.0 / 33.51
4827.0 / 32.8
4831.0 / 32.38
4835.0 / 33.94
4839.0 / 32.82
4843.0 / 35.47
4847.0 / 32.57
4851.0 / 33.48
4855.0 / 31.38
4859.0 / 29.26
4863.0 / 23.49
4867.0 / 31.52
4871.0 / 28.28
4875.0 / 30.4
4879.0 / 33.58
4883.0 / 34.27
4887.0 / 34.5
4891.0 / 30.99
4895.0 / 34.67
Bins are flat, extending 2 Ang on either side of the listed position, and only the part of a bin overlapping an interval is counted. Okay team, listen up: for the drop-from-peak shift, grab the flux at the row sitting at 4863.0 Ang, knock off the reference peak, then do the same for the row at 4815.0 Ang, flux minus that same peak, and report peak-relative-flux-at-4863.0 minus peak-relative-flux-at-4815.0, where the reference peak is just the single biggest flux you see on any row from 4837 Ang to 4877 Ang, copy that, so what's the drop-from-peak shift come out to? -12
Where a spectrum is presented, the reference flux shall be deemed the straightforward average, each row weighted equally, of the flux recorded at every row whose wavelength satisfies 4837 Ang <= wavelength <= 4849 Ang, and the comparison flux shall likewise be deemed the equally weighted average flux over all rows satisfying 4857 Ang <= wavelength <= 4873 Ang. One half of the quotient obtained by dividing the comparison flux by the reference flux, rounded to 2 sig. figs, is 0.42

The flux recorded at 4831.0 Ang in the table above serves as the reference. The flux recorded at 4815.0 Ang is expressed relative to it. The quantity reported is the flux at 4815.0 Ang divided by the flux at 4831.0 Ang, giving 1.10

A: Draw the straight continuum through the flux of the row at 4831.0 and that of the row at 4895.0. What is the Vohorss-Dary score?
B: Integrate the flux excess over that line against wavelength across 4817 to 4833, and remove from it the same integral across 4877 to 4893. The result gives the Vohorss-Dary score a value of 27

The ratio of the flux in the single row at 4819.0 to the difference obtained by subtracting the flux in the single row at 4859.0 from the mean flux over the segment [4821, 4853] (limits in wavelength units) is 8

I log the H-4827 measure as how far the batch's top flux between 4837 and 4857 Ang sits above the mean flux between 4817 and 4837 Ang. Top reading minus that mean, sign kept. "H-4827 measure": 2.4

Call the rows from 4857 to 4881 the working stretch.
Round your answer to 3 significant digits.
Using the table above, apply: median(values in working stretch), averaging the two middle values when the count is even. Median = 29.8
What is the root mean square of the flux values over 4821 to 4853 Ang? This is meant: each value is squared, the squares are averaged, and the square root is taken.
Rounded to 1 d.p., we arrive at 33.4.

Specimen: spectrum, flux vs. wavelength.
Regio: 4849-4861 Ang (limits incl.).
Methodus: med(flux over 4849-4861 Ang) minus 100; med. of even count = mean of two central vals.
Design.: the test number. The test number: -68.6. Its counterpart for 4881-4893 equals -65.7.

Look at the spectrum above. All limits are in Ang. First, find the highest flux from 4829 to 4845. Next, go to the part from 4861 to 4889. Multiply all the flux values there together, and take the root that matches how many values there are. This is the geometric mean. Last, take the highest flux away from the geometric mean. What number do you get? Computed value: -4.8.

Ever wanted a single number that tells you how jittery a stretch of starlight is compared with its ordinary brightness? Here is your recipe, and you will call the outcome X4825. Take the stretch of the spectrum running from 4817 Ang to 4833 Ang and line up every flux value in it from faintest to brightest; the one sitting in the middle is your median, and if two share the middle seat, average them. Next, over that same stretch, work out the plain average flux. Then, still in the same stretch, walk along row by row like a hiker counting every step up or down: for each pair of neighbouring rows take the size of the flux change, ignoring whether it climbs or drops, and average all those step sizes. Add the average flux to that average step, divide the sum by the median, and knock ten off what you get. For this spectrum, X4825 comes -8.98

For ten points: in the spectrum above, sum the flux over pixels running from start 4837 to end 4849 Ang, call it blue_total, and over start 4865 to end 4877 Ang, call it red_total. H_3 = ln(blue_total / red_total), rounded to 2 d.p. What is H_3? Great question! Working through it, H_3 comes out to 0.11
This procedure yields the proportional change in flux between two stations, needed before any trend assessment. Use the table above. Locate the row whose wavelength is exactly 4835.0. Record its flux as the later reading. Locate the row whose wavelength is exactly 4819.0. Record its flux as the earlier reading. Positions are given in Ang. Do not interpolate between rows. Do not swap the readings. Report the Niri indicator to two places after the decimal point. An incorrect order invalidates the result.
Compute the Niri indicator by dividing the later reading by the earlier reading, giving 1.03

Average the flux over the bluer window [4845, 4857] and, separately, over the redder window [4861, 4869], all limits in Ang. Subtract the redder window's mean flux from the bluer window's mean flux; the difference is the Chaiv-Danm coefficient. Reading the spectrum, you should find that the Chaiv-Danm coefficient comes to 5.0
